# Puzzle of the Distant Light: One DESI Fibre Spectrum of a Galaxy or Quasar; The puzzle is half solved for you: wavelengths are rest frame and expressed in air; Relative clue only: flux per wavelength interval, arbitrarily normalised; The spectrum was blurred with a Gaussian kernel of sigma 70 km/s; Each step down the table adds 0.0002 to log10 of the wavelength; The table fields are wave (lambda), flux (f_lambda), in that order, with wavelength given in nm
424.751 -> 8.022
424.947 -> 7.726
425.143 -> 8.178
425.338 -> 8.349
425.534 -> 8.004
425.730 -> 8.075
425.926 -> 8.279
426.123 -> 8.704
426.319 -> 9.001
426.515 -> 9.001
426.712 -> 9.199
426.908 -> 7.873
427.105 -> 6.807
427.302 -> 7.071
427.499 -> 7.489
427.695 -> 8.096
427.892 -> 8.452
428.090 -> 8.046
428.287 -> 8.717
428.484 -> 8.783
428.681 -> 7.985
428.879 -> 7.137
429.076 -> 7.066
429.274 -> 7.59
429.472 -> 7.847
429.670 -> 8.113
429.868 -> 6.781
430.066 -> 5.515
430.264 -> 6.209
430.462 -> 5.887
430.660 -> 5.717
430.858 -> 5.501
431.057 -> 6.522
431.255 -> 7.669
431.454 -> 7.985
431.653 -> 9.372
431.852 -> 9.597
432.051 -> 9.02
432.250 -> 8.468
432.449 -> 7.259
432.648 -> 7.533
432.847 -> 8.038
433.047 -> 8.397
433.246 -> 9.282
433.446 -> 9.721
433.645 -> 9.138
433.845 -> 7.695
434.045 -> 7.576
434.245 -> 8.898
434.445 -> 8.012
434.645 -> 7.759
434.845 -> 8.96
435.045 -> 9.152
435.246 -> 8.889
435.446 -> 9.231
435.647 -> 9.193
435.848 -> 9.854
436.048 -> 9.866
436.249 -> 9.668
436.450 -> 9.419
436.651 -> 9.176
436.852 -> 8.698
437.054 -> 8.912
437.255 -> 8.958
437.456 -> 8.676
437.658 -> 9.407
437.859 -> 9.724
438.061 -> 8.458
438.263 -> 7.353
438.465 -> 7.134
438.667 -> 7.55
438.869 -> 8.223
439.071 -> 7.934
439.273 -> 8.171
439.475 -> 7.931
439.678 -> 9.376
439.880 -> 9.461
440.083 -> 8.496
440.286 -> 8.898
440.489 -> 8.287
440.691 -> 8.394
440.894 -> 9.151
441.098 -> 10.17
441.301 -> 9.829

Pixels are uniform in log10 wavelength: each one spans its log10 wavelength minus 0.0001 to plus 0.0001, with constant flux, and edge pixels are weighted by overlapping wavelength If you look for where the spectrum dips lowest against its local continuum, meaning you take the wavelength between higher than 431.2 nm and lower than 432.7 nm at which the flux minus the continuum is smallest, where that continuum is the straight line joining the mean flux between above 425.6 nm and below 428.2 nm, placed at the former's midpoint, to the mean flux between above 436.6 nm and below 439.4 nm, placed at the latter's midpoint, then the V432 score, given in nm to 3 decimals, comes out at 432.449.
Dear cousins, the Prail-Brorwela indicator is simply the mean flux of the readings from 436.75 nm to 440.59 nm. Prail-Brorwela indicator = 8.5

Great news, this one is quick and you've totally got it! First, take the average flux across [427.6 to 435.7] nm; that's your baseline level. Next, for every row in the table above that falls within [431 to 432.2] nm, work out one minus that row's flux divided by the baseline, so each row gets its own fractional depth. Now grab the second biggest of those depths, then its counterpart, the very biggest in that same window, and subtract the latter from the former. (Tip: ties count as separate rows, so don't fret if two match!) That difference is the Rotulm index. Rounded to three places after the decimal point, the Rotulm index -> -0.144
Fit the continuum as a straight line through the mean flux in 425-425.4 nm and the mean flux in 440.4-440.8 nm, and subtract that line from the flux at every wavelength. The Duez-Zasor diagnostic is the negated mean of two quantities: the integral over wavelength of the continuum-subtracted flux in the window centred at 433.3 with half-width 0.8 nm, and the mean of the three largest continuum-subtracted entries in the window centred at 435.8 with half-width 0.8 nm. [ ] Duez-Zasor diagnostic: -0.83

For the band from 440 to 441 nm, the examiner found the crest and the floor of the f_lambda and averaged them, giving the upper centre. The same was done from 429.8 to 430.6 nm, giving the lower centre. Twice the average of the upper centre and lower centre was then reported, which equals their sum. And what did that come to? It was 14.87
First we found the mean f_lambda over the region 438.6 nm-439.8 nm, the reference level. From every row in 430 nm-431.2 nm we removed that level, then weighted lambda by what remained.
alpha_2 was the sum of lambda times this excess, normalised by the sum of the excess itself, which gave 430.54 nm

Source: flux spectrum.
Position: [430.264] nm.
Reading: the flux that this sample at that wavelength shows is 6.209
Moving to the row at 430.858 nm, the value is 5.501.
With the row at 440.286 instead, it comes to 8.898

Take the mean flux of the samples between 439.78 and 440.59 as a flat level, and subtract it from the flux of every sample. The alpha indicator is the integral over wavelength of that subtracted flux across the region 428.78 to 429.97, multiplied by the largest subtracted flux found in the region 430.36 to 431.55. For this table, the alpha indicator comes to 1.3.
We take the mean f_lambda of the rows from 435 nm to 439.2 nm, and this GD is 8.8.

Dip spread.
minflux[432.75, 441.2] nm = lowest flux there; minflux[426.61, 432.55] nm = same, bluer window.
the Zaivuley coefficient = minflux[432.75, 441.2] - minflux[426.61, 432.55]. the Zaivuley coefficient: 1.6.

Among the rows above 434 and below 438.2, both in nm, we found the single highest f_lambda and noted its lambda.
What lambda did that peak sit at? 436.048 nm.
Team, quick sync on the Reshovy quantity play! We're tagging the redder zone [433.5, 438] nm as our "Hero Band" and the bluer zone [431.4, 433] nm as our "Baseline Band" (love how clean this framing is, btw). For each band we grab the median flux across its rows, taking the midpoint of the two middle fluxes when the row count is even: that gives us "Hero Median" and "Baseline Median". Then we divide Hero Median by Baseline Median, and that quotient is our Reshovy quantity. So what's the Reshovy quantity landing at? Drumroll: 1.10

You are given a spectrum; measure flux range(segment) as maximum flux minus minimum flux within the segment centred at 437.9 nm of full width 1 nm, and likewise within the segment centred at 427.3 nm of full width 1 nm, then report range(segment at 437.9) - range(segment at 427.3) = 1.1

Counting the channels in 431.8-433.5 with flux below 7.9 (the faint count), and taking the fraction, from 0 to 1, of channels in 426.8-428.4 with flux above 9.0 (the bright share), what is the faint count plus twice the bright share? 2.0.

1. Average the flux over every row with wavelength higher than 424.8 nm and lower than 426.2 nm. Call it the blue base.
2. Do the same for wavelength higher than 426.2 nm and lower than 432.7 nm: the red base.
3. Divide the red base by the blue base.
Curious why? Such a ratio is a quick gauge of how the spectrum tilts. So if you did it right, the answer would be 0.94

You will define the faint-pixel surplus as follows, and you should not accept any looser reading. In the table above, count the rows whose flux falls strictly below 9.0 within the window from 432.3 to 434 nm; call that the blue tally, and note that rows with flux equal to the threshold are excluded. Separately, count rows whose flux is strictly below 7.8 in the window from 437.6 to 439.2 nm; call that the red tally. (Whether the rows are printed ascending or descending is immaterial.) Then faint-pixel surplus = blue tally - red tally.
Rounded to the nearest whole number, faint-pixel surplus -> 2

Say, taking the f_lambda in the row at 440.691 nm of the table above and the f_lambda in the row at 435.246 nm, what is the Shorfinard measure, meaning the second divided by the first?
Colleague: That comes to 1.06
